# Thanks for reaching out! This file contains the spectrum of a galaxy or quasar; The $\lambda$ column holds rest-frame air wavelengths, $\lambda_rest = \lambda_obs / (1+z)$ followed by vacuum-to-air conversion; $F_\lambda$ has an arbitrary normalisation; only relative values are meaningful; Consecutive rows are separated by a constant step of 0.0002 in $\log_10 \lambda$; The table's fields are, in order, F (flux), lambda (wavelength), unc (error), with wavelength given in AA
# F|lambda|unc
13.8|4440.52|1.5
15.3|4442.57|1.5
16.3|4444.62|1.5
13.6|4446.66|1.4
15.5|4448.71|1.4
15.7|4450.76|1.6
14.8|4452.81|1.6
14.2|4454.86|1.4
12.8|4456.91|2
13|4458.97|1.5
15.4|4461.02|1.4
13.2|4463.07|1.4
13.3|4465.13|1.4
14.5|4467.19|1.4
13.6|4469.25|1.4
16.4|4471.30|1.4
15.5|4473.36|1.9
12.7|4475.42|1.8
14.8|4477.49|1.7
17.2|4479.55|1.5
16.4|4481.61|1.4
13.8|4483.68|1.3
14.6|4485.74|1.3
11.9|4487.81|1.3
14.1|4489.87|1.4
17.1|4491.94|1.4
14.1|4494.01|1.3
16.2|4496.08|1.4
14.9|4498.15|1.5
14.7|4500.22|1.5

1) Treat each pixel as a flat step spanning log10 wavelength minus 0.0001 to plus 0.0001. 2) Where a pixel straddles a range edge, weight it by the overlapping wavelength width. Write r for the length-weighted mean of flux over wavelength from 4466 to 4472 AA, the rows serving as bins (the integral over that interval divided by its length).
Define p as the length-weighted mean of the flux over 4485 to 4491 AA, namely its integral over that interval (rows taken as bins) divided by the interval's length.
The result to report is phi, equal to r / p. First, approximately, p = 13.5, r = 14.7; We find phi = 1.09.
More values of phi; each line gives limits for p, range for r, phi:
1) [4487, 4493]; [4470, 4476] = 1.04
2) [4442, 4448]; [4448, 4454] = 1.01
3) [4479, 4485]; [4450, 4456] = 0.95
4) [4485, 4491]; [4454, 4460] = 0.98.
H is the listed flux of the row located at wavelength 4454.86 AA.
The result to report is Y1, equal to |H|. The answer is 14.2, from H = 14.2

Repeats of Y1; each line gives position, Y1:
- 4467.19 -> 14.5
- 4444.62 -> 16.3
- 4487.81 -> 11.9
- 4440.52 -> 13.8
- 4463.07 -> 13.2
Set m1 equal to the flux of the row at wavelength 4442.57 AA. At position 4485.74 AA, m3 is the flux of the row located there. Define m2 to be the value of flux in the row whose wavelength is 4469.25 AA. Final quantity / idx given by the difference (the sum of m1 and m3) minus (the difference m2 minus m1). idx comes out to 31.6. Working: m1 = 15.3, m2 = 13.6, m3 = 14.6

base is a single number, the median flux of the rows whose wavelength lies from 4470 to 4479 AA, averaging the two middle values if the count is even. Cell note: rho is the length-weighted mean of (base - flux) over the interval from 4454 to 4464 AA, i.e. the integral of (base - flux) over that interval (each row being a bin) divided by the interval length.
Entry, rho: 1.4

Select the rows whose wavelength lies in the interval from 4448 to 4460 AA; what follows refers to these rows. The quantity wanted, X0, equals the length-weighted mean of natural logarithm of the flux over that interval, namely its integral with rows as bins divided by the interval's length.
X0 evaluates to 2.66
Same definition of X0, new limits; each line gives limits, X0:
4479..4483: 2.80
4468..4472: 2.70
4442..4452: 2.72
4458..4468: 2.63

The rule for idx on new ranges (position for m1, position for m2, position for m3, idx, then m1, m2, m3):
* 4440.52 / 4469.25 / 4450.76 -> 29.7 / 13.8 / 13.6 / 15.7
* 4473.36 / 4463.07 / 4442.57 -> 33.1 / 15.5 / 13.2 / 15.3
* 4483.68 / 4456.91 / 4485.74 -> 29.4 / 13.8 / 12.8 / 14.6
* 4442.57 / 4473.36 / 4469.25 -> 28.7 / 15.3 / 15.5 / 13.6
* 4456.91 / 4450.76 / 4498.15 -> 24.8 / 12.8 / 15.7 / 14.9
